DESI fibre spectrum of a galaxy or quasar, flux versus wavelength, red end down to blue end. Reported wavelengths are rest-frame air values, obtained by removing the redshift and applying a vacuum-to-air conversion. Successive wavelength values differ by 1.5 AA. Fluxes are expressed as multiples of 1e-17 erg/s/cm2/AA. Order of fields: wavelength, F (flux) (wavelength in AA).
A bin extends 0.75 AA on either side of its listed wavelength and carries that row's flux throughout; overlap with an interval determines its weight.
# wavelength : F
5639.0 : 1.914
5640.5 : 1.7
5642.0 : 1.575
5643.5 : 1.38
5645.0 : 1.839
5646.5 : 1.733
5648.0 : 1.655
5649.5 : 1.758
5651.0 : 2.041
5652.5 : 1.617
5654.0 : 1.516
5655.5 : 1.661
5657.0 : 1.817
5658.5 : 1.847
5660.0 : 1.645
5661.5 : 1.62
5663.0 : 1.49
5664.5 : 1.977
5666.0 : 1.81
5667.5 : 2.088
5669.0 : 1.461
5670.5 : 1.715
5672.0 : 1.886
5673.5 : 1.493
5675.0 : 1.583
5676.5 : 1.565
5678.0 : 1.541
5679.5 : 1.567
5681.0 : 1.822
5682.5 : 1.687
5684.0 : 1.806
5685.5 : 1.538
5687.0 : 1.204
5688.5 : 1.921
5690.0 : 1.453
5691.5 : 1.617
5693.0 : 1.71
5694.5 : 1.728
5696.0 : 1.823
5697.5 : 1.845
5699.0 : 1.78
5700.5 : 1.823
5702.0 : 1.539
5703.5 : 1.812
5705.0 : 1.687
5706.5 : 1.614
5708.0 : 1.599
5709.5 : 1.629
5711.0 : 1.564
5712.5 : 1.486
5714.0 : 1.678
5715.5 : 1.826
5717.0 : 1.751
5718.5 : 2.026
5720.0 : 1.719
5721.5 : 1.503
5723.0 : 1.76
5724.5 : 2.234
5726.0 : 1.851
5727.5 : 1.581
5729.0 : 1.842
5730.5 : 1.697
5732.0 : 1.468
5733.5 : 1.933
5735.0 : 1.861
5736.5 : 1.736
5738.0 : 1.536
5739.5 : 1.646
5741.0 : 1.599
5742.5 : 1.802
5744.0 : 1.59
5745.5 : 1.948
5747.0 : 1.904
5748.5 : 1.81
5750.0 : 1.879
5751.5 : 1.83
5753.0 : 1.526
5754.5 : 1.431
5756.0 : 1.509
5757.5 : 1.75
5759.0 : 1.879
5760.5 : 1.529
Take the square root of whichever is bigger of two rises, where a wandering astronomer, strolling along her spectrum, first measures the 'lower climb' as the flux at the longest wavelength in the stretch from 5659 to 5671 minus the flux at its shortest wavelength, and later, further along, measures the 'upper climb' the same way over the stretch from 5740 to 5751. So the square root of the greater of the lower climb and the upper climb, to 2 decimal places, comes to 0.53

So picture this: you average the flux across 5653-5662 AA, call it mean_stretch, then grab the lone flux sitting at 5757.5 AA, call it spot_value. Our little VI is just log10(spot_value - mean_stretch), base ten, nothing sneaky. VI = -1.2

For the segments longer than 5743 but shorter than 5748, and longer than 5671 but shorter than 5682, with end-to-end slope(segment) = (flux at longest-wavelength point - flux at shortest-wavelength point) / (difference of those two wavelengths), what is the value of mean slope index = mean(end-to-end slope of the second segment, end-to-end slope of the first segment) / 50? 0.0010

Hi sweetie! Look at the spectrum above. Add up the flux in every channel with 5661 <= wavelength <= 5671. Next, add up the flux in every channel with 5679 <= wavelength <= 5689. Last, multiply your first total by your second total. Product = 140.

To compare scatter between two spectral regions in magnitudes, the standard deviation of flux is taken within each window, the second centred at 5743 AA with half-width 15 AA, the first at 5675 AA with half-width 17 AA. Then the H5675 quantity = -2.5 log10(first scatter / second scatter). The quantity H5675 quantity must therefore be -0.2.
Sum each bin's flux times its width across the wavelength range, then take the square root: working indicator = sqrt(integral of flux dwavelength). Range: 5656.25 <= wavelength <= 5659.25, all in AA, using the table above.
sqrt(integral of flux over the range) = 2.3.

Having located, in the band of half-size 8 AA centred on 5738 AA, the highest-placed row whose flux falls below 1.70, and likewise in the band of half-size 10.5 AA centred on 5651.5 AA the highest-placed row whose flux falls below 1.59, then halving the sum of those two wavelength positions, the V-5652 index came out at 5699.0 AA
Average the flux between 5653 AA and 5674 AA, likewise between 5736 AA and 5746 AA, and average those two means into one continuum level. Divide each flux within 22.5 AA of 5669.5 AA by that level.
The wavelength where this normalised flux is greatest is 5667.5 AA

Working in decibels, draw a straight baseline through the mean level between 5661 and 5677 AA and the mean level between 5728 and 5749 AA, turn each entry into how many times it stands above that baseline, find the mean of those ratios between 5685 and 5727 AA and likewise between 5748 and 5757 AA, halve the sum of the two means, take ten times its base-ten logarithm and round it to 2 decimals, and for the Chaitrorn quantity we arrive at -0.13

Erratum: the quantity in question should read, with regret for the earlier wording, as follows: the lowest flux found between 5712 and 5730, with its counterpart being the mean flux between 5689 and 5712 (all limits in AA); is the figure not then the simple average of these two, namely 1.584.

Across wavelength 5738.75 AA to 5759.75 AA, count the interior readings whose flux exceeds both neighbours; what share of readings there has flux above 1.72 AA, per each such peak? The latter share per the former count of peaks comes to 0.19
